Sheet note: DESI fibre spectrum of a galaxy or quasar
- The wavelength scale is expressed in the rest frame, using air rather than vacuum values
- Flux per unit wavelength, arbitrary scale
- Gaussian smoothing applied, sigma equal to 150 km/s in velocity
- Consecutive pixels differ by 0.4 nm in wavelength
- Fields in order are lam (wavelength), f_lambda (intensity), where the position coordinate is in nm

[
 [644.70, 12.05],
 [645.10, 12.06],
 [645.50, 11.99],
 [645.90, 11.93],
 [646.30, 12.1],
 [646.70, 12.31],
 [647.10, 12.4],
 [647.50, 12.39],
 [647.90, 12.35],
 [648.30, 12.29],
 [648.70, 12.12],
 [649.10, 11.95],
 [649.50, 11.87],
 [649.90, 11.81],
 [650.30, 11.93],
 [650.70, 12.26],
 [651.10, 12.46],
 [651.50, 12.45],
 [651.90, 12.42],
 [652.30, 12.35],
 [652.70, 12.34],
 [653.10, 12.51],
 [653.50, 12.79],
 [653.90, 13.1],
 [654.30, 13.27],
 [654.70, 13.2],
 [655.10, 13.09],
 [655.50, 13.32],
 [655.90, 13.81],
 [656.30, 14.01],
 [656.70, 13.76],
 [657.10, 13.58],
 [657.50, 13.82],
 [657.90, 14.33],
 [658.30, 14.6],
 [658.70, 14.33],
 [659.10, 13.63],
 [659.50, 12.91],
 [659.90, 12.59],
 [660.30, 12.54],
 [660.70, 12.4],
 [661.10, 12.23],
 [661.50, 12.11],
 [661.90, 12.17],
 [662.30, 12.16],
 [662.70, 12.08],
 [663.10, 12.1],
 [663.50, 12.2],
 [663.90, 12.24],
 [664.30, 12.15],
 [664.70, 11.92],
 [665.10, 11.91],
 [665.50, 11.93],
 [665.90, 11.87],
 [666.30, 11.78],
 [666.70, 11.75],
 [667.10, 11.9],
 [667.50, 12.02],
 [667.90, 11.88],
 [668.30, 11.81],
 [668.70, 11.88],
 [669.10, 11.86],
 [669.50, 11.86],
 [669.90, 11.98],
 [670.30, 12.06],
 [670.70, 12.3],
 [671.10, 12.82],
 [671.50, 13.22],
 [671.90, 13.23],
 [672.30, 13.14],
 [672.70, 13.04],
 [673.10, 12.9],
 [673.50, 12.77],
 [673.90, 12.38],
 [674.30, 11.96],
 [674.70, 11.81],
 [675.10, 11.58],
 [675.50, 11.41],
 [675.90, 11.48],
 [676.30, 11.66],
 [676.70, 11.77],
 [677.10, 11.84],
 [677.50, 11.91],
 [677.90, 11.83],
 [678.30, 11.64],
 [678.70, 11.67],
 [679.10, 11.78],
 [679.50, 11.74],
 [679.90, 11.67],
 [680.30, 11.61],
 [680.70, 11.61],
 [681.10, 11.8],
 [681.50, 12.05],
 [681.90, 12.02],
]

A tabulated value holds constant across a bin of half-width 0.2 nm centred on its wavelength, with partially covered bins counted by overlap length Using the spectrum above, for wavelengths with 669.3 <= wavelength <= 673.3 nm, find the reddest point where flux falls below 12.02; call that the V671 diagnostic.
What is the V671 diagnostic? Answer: 669.90 nm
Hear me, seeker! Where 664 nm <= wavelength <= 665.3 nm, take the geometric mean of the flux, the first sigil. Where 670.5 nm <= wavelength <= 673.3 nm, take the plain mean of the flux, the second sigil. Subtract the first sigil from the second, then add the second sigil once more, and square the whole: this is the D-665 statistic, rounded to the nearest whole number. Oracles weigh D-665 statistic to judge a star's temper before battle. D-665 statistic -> 193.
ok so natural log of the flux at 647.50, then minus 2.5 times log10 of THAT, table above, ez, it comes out -1.00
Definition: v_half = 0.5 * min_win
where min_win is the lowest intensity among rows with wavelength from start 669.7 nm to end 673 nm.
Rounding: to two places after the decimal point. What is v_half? 5.99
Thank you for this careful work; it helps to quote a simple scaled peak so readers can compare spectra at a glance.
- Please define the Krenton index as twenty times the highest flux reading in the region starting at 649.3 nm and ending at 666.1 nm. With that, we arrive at 292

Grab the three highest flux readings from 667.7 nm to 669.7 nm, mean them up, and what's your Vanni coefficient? 11.9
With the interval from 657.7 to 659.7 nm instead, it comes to 14.4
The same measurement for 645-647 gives 12.2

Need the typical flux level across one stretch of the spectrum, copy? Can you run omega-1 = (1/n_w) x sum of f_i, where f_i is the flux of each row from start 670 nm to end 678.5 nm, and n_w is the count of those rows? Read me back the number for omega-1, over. 12.2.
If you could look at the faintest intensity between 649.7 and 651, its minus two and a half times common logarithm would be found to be -2.681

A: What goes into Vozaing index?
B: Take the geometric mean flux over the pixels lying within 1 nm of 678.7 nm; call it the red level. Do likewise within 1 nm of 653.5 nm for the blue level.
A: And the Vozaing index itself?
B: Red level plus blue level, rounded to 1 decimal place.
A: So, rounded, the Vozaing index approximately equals 24.5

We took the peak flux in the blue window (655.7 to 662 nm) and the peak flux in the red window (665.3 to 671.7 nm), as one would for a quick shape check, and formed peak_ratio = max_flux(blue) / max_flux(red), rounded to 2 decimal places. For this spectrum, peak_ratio 1.10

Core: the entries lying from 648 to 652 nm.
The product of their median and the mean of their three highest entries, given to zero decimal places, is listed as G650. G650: 152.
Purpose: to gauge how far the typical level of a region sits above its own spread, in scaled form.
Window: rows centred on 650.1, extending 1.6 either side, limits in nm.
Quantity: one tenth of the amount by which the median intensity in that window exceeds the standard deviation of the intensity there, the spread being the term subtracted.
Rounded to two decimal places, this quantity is 1.18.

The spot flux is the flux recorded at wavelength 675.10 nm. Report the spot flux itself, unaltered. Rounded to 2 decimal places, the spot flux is 11.58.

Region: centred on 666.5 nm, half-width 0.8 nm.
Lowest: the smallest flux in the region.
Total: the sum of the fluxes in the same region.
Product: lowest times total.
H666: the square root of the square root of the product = 4.86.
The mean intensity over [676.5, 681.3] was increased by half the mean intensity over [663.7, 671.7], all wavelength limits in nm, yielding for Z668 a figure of 17.8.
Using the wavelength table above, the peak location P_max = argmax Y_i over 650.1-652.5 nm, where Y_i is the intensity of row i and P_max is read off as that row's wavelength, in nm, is 651.10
